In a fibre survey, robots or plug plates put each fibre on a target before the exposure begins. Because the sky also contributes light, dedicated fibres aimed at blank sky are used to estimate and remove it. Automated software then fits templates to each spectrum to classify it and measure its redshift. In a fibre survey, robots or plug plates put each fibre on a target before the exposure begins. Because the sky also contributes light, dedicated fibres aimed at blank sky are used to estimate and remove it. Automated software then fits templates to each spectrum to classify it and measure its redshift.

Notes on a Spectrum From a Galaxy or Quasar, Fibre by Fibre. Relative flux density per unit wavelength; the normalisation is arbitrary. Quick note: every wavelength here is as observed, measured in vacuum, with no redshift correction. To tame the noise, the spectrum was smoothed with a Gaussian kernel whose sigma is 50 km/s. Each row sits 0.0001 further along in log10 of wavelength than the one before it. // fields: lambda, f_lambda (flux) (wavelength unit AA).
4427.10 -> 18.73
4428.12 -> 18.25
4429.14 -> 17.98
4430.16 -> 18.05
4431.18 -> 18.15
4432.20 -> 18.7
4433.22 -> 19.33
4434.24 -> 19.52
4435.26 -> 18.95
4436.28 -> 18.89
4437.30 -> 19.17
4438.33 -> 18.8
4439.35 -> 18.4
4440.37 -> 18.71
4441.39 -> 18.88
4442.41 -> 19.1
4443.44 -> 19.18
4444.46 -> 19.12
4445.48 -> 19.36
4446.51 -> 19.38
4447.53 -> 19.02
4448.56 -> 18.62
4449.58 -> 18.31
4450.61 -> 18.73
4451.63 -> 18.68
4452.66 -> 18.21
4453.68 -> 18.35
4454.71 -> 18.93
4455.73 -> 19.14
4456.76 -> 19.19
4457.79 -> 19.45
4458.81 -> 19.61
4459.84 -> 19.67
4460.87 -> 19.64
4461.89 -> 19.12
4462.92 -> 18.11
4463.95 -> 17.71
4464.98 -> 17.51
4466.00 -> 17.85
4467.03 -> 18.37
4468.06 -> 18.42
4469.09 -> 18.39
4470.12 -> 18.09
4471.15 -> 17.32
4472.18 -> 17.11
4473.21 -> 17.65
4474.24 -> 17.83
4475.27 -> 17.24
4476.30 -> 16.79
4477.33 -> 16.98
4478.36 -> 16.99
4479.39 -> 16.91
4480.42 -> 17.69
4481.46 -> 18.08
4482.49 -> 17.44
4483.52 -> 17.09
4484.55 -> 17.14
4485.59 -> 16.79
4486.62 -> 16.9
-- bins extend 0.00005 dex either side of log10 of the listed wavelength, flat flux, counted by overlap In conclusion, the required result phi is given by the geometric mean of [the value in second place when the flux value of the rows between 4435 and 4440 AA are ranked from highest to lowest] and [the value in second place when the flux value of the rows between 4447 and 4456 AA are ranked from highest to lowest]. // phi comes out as 19.0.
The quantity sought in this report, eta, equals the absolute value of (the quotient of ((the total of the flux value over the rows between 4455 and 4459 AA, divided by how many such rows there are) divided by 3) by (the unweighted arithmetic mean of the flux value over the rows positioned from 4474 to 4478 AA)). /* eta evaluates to 0.375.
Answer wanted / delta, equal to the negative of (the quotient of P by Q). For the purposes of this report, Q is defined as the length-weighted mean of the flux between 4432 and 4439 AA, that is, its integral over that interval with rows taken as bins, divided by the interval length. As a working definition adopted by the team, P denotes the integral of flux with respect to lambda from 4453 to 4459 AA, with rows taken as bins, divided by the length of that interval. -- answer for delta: -1.00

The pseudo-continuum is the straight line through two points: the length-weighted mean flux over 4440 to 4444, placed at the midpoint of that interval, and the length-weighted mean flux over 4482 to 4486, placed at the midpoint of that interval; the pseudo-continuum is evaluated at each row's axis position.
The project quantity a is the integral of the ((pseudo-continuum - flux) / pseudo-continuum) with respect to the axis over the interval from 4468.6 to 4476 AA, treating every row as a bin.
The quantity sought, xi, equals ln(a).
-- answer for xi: -9.9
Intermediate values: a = 0.00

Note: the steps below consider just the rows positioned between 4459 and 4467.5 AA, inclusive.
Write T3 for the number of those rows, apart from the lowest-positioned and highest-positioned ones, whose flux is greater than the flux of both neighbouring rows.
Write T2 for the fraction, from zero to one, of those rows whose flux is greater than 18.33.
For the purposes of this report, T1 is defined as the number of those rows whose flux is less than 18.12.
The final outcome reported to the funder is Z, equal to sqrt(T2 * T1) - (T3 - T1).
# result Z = 5.4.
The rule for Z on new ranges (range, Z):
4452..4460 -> 0.0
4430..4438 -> 0.9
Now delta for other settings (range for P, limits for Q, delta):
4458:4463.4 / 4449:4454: -1.04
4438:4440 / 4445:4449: -0.98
